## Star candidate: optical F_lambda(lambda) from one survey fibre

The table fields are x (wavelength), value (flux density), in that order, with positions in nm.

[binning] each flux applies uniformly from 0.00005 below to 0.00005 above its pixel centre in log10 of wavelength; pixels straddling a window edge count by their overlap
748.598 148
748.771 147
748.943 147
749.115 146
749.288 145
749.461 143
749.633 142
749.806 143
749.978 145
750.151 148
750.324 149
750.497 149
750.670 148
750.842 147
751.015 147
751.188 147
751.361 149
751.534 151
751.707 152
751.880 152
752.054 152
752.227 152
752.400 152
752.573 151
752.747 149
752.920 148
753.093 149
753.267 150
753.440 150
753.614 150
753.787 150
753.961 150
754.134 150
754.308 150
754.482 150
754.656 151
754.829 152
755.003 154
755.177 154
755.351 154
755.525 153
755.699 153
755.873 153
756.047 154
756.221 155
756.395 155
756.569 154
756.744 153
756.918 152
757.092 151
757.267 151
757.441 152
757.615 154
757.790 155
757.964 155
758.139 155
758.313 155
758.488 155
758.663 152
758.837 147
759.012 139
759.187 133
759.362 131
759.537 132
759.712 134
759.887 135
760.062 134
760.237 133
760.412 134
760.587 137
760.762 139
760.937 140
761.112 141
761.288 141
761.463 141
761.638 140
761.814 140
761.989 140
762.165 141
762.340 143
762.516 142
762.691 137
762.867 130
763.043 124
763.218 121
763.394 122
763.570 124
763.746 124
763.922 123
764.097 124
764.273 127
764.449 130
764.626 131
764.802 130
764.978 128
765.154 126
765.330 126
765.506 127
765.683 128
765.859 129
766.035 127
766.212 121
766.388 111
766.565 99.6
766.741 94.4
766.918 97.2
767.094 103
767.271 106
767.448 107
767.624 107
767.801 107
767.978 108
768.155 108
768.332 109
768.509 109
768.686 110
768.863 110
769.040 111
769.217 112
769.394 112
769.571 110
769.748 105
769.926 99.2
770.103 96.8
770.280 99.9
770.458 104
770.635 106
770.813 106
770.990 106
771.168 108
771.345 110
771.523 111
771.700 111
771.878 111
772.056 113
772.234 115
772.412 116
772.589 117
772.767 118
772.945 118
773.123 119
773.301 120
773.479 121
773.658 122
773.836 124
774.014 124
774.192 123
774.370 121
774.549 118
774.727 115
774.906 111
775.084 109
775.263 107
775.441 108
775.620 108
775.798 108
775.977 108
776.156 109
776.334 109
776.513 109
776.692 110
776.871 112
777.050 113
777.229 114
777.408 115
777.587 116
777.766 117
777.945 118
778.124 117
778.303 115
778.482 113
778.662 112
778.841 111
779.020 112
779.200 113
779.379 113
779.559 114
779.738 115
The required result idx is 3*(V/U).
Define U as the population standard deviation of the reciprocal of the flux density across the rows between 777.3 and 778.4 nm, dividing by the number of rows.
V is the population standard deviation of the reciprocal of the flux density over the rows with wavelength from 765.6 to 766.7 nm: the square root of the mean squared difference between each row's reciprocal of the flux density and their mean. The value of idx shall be 30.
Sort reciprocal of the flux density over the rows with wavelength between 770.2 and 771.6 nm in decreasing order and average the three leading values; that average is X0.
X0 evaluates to 0.0097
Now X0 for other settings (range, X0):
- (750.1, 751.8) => 0.0068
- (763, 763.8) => 0.0082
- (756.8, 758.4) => 0.0066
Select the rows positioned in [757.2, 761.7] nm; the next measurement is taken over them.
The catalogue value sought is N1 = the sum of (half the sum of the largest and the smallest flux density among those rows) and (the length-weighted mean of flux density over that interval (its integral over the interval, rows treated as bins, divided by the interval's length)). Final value 286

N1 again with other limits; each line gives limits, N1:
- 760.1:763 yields 275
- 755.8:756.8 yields 308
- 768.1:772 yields 212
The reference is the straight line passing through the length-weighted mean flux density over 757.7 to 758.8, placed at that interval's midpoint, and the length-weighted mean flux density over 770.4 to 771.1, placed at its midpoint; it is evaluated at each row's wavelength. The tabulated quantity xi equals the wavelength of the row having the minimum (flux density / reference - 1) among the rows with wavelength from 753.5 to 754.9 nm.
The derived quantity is 753.614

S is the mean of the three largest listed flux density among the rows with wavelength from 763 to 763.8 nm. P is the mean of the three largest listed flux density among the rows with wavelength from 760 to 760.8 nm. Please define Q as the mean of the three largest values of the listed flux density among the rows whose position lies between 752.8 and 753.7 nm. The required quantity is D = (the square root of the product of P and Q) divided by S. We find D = 1.15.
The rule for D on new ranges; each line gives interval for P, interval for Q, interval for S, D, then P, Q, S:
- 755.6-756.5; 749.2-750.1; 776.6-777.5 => 1.31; 155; 144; 114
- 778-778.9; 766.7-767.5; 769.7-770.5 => 1.07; 115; 105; 103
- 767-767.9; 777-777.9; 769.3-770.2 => 1.02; 107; 116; 109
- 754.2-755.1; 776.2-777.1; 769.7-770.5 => 1.27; 152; 112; 103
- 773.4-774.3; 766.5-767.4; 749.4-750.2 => 0.78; 124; 103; 145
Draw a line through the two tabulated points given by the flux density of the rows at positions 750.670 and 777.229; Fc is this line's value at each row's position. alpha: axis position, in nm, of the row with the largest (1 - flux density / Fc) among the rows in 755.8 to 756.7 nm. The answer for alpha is 755.873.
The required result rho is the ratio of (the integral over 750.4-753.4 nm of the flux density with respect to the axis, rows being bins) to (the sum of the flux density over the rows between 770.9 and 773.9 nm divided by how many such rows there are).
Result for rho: 3.9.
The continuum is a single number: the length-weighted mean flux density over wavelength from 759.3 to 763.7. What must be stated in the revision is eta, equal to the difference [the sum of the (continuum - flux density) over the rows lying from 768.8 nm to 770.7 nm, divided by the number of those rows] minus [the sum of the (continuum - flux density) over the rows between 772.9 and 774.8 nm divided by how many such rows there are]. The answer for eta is 14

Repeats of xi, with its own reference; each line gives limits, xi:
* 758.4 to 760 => 759.362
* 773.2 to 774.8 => 773.301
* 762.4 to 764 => 763.218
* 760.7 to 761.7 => 760.762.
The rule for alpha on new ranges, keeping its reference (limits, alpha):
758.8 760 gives 759.362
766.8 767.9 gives 766.918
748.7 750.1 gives 749.633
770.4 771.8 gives 770.458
